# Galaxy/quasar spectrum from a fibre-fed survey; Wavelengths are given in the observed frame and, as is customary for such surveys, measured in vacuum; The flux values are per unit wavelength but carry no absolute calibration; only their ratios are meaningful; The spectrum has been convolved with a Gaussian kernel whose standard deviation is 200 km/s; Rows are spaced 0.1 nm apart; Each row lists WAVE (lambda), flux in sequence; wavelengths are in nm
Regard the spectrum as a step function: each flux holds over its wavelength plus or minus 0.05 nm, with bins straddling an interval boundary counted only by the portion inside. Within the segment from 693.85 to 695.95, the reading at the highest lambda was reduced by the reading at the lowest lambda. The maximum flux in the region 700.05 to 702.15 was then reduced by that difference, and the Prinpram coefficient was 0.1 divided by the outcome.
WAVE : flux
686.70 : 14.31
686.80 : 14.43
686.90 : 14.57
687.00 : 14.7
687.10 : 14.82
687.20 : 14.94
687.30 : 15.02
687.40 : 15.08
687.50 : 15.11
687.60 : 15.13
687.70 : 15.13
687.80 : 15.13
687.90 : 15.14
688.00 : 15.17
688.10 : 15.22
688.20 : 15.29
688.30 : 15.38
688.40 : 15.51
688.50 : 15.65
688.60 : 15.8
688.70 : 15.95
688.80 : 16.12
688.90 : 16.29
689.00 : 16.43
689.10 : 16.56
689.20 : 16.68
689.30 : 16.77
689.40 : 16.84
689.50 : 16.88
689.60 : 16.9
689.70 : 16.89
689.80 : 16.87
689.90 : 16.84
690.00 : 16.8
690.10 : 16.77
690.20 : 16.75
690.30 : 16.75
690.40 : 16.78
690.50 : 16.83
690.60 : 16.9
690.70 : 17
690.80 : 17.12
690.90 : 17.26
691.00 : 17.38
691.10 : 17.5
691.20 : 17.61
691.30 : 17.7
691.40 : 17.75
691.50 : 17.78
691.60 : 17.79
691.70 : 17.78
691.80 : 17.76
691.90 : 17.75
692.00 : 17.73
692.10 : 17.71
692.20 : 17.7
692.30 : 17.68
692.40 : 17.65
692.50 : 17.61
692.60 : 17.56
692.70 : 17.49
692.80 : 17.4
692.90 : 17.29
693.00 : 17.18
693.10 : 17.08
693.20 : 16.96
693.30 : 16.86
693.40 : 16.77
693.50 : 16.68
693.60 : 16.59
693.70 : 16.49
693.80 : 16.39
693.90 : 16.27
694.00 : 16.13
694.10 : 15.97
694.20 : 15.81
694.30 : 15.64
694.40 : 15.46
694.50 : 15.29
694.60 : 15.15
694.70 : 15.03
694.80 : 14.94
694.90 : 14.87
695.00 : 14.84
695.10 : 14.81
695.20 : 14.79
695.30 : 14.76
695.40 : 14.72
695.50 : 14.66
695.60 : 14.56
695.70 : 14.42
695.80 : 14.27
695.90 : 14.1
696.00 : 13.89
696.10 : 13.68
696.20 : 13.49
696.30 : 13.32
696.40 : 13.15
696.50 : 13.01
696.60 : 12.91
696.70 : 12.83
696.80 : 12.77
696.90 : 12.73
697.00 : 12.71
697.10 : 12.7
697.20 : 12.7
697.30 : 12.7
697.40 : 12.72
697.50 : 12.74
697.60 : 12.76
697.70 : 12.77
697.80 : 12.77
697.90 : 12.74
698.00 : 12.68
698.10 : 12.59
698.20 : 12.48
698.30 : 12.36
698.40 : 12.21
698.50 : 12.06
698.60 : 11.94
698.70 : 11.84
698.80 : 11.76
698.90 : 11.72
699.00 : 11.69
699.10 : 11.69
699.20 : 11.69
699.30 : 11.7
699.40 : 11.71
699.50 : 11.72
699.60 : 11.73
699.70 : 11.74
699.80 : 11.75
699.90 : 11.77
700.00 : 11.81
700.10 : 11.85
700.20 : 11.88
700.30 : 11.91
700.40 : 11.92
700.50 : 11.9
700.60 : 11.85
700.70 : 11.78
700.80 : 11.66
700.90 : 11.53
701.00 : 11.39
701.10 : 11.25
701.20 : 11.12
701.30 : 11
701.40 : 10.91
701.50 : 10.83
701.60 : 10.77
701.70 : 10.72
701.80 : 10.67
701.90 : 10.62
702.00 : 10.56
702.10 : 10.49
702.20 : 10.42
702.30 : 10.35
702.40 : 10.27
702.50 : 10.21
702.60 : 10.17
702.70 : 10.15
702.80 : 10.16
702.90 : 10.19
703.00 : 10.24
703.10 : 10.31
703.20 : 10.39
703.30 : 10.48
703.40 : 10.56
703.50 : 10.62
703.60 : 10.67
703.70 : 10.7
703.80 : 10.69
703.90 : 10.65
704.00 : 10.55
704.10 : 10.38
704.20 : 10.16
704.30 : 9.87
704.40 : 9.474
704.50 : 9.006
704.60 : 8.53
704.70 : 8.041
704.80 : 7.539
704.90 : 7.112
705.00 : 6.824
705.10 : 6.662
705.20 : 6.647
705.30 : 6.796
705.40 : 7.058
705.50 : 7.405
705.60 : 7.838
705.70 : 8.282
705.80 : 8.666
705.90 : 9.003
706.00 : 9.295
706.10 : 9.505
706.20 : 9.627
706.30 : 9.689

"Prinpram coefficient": 0.0071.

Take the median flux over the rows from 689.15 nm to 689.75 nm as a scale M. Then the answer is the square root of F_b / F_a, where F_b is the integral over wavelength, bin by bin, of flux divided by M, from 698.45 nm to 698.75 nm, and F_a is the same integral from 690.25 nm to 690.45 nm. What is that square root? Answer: 1.03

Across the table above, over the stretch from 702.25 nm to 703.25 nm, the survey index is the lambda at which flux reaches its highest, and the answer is 703.20 nm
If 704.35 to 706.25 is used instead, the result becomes 706.20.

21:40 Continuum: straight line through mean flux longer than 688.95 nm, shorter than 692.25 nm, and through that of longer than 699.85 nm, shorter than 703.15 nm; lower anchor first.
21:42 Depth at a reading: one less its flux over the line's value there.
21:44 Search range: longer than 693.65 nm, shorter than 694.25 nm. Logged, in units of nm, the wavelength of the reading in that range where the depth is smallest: 693.70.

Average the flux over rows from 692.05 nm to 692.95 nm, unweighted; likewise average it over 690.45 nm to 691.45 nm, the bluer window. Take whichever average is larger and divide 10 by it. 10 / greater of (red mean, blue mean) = 0.57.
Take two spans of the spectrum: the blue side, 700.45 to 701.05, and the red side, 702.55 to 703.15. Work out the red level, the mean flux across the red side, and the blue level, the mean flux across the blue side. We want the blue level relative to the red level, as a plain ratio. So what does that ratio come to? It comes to 1.1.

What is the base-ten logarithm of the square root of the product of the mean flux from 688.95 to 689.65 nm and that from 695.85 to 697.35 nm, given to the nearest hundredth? 1.17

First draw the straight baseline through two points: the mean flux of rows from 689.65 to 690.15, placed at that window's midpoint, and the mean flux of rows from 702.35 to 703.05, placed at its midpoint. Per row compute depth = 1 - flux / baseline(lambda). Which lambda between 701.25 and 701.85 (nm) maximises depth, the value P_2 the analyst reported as 701.60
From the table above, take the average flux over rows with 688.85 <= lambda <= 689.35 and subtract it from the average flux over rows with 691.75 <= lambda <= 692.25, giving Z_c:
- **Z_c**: 1.2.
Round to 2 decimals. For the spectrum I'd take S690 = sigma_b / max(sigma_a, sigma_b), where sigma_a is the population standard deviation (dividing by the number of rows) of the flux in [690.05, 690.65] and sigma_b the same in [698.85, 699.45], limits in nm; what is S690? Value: 0.22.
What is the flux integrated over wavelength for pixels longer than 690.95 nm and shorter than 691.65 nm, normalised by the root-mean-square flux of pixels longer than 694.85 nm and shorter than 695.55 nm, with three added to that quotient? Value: 3.84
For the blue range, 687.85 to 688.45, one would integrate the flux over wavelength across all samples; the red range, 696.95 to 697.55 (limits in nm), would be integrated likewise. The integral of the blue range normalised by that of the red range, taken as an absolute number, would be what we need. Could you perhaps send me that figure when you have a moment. 1.20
